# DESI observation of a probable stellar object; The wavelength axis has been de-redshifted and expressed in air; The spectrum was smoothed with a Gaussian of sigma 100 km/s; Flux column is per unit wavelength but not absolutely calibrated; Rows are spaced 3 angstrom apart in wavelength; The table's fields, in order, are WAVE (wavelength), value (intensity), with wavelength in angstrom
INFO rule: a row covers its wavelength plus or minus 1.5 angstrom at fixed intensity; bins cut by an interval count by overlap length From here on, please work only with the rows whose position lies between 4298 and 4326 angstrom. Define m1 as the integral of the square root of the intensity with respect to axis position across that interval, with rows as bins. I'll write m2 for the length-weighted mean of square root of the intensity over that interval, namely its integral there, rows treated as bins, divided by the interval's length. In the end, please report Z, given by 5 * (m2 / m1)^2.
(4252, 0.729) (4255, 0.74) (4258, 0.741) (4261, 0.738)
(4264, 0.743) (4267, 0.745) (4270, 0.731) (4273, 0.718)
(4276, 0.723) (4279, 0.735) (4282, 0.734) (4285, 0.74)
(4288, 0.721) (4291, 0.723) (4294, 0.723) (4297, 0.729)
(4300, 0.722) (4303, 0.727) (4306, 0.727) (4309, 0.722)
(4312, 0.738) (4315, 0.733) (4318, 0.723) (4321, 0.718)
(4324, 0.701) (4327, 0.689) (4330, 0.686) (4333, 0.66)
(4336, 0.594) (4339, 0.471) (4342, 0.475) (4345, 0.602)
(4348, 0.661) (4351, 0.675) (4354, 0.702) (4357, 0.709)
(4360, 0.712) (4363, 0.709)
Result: 0.006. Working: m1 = 24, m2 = 0.850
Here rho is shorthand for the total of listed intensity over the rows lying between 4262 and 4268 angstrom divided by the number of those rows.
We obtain 0.74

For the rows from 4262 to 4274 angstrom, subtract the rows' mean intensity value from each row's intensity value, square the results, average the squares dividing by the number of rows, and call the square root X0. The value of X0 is 0.011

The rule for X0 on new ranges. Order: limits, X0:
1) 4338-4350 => 0.082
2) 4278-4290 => 0.007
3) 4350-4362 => 0.015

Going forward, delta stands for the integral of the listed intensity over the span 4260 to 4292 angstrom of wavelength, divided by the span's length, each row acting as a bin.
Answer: 0.732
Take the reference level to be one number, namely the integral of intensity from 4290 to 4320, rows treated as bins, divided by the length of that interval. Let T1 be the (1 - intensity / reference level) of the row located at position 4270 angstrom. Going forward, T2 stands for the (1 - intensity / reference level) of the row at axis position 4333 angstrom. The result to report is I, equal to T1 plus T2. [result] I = 0.09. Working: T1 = -0.01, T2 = 0.092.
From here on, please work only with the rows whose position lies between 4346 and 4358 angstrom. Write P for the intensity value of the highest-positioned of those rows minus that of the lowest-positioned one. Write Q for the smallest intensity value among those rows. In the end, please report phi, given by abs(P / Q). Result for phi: 0.07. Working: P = 0.048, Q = 0.661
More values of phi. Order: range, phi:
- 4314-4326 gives 0.05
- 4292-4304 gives 0.01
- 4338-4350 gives 0.40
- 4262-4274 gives 0.03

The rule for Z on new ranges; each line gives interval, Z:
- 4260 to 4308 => 0.002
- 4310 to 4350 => 0.003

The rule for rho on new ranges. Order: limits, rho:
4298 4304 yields 0.72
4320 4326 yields 0.71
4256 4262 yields 0.74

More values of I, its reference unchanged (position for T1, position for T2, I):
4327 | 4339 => 0.40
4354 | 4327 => 0.09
